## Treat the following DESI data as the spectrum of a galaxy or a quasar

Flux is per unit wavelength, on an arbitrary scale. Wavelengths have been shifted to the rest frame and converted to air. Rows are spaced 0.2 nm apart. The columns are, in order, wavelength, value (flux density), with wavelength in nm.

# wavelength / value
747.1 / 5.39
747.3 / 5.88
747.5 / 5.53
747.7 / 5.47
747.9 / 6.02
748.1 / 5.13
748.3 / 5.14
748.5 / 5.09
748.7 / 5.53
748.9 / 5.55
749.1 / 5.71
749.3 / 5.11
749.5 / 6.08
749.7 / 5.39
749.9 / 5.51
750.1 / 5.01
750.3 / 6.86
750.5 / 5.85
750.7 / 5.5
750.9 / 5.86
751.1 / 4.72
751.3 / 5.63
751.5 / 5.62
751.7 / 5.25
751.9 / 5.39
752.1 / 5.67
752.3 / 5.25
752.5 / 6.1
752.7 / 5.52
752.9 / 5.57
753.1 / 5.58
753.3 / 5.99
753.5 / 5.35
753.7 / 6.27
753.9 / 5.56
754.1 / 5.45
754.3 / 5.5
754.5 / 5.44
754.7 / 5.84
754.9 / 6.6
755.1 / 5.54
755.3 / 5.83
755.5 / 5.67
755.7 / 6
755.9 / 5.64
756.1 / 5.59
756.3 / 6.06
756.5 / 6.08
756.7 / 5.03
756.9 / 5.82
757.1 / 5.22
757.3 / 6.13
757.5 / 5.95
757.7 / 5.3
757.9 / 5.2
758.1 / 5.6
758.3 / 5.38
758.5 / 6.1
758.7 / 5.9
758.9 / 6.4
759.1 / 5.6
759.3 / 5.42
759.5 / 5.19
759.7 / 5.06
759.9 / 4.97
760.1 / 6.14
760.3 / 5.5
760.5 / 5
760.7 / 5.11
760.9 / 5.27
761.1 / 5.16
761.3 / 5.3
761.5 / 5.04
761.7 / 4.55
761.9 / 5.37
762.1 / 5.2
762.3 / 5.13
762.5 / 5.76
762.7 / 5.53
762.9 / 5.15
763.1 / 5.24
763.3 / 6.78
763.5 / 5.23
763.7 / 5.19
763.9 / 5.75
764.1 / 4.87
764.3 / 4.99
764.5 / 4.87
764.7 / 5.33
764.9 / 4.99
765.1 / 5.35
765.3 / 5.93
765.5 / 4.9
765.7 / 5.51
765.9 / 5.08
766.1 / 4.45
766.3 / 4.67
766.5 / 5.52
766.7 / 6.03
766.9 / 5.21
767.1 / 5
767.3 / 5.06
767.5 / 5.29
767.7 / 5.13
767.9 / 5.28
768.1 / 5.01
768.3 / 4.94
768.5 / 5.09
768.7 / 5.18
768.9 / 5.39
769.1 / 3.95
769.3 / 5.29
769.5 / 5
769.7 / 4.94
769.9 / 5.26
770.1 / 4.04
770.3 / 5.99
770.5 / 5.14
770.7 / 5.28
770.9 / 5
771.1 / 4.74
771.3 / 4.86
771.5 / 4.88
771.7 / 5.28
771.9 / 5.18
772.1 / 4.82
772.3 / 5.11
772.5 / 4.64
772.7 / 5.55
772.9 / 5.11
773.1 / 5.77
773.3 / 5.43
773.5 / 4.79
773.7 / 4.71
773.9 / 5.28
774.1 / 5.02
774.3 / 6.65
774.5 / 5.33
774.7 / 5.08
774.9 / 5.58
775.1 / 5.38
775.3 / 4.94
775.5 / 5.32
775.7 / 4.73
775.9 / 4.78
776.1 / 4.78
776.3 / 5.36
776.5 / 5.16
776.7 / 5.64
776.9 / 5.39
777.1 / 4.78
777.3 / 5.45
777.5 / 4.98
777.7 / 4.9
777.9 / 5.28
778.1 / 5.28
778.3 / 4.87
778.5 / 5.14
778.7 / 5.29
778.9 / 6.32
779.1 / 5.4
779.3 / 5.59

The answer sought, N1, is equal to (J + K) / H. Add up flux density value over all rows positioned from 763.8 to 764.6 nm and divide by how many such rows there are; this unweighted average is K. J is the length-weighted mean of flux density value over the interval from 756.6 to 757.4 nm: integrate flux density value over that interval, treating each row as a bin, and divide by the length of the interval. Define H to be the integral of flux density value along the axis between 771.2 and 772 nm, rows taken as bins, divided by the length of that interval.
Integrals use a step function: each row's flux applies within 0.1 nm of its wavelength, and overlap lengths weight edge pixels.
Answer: 2.11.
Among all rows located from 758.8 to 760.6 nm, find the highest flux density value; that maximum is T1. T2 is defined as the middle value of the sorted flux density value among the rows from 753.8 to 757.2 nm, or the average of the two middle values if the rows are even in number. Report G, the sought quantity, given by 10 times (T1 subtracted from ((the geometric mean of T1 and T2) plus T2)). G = 52.5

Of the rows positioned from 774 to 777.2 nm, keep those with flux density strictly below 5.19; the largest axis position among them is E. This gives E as 777.1 nm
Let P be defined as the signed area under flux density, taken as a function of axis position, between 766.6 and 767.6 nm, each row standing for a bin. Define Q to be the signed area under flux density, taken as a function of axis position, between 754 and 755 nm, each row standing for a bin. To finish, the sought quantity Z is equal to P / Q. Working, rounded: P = 5.3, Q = 5.77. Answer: 0.92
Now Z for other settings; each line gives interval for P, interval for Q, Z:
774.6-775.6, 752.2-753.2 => 0.94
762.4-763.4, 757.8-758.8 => 1.01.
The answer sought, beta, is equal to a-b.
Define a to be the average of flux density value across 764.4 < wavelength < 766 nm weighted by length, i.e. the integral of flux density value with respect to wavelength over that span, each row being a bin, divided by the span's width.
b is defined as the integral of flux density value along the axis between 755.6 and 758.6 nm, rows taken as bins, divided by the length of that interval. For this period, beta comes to -0.43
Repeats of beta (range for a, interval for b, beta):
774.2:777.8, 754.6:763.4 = -0.32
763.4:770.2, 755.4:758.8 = -0.58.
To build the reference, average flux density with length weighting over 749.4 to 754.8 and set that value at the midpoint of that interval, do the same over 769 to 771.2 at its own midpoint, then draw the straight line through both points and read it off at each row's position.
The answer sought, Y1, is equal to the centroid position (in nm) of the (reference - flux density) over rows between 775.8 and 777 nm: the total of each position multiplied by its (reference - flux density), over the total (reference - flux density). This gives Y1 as 776.61 nm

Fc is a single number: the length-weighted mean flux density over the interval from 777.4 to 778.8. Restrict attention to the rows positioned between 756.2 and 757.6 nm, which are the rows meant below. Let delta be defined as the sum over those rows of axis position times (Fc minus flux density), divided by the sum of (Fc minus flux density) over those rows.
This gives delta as 756.90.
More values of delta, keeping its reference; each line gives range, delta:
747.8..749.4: 748.53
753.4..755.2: 754.38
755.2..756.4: 755.81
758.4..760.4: 759.16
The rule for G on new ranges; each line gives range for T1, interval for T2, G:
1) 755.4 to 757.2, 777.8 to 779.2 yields 48.7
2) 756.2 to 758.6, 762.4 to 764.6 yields 47.6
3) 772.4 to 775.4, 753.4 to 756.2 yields 50.8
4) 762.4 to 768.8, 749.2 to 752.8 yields 48.5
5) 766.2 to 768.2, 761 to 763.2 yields 47.7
